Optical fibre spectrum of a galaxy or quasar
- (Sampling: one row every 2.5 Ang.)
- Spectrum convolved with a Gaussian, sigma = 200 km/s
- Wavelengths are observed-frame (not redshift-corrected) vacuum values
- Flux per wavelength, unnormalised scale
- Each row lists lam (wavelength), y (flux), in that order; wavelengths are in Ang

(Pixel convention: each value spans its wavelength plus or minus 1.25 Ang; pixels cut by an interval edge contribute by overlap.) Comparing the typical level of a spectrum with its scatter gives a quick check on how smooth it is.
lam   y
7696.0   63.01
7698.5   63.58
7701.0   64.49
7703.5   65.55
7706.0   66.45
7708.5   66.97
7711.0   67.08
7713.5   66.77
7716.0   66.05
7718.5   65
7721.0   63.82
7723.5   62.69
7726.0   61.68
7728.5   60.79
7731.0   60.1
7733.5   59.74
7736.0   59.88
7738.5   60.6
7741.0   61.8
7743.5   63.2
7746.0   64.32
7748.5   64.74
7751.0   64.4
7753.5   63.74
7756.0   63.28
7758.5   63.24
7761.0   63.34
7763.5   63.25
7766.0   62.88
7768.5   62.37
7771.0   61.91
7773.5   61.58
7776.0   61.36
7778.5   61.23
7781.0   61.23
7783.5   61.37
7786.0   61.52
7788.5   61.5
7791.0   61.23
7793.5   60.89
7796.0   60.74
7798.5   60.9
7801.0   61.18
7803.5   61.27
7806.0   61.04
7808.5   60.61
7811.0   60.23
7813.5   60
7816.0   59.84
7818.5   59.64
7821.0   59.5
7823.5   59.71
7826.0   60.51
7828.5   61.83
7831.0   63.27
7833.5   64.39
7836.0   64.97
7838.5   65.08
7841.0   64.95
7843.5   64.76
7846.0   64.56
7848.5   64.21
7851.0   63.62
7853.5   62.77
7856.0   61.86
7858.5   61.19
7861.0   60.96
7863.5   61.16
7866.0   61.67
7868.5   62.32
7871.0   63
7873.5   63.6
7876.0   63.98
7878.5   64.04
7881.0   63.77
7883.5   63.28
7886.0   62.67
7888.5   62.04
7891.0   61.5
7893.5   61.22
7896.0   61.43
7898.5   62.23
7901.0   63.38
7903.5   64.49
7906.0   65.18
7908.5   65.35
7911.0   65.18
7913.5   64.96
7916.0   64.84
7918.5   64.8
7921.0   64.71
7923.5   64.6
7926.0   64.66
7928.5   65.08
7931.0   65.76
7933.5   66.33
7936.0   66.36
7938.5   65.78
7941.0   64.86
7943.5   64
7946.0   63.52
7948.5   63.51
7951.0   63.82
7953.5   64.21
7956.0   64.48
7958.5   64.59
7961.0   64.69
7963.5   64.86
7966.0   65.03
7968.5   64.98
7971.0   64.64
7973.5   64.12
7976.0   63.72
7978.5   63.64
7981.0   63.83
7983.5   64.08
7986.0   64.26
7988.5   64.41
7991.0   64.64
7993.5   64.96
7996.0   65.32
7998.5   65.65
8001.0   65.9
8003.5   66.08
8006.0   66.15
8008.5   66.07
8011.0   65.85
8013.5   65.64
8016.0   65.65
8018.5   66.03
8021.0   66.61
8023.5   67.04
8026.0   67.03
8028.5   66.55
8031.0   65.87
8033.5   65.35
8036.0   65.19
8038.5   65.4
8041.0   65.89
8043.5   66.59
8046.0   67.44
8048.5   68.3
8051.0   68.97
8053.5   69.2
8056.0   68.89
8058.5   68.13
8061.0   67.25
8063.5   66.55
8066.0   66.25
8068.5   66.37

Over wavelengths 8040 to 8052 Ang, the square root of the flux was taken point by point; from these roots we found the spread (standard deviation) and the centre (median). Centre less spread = 8.14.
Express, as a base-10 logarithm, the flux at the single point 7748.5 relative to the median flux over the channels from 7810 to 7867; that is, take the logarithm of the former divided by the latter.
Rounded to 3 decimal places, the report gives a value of 0.020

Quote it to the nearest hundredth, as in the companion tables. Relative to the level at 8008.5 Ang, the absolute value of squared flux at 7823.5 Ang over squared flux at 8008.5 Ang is 0.82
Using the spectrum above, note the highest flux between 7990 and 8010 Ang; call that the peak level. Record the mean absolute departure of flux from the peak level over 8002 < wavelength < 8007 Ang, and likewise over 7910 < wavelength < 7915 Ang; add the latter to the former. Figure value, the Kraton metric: 1.1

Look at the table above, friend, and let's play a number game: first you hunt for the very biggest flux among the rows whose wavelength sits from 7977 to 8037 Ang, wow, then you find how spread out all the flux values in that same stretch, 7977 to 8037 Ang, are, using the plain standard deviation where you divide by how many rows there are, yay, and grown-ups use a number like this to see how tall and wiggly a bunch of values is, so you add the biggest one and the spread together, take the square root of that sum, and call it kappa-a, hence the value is 8.24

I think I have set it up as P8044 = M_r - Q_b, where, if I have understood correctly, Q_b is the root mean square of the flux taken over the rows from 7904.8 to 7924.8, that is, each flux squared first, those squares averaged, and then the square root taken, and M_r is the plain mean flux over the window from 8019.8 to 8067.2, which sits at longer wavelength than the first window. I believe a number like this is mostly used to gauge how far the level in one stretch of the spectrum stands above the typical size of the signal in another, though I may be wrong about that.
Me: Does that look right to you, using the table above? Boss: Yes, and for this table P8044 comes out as 2.0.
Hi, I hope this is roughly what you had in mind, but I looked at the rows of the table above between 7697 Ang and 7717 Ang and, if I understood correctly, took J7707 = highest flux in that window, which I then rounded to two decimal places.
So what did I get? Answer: 67.08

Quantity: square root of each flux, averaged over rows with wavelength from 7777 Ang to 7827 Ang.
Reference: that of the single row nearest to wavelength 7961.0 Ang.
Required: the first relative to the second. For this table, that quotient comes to 0.969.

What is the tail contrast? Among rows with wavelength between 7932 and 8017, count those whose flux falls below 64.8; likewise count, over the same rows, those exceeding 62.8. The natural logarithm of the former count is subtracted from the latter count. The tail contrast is 31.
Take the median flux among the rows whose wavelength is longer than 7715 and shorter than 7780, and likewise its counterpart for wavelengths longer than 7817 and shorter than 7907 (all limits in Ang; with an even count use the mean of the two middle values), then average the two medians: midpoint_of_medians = 62.8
